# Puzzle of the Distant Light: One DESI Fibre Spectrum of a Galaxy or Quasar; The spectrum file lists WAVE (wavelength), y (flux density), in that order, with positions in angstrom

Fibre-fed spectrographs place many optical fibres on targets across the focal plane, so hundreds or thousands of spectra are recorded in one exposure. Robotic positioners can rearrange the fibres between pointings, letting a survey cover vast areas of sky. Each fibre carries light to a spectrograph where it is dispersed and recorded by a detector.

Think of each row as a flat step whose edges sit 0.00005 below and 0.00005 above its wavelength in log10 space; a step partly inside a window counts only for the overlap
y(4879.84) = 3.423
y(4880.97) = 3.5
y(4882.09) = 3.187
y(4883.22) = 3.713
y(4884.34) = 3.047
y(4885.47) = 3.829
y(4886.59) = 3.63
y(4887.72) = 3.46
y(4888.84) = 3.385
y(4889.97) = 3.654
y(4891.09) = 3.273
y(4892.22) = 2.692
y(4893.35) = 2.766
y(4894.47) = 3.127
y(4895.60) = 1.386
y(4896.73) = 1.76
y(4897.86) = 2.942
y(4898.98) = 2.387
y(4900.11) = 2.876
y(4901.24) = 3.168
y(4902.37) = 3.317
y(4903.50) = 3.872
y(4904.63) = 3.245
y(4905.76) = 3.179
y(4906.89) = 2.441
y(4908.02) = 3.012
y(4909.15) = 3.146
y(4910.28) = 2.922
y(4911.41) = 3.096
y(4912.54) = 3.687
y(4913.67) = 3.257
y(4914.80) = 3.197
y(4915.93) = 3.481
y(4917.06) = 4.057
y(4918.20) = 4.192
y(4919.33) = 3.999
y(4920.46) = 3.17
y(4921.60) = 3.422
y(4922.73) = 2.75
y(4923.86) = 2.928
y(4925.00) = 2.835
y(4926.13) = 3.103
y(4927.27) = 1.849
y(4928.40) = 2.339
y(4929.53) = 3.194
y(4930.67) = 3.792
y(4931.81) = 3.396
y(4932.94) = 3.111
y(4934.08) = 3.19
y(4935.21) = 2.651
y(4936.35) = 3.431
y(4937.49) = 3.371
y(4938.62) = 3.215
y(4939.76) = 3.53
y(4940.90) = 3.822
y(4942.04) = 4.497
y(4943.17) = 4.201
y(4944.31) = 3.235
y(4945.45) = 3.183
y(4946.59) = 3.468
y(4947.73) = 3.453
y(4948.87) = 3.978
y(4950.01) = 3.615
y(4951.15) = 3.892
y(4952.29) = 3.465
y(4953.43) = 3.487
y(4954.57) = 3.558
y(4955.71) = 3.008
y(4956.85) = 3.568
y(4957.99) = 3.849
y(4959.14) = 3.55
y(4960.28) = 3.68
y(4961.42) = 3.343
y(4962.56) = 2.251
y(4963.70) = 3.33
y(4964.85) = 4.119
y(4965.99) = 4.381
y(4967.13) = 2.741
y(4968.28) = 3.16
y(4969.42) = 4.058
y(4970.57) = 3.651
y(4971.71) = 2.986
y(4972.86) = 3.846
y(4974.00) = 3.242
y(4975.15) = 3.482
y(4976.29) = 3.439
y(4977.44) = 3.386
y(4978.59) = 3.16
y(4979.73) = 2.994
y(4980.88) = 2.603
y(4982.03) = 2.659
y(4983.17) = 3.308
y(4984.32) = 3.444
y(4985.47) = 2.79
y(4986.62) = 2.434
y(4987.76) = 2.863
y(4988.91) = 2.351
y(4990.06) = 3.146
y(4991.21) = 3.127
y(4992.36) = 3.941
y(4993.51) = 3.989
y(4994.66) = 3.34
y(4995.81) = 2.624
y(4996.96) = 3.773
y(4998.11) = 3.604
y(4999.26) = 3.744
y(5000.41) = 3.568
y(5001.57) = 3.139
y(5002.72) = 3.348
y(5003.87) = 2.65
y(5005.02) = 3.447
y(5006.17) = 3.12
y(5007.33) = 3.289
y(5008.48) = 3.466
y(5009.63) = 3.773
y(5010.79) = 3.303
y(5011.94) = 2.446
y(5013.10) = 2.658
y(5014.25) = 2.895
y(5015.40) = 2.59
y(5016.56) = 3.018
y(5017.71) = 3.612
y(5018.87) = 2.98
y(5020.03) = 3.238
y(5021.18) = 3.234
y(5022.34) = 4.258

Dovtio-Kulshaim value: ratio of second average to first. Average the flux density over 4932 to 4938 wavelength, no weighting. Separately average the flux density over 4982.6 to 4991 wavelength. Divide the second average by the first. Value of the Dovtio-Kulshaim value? 0.92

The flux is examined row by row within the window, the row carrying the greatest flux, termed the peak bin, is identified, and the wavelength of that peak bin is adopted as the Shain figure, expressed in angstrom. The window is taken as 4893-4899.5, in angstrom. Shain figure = 4894.47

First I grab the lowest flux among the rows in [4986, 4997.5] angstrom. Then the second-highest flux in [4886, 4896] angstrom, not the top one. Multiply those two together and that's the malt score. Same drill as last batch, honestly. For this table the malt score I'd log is 8.5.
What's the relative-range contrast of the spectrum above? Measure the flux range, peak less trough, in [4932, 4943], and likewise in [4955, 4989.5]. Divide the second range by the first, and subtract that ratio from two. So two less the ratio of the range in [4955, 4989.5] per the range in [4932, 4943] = 0.8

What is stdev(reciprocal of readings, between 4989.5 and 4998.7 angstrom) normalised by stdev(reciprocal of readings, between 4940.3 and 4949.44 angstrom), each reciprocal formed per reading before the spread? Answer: 1.31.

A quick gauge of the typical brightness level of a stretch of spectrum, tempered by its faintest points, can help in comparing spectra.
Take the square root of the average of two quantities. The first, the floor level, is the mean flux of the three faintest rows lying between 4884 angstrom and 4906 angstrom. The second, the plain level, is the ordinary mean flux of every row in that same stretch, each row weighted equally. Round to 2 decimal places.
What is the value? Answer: 1.56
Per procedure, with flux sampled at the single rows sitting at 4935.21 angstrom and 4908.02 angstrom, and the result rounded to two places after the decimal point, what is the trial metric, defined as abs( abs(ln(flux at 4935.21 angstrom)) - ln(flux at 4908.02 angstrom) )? 0.13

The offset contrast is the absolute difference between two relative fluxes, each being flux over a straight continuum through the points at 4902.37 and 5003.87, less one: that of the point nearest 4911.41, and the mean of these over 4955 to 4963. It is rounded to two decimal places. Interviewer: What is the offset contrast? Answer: 0.18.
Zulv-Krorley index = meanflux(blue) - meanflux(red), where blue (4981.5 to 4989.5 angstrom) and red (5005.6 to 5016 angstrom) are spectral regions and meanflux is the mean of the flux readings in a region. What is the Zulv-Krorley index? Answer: -0.22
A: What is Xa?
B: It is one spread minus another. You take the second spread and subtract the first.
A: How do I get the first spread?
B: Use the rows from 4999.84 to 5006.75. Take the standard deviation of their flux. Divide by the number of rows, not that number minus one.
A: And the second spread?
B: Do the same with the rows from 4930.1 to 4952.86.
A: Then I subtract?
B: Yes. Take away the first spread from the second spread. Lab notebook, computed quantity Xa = 0.11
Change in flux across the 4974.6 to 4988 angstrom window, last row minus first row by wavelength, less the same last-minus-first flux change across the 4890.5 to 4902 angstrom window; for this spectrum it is -0.5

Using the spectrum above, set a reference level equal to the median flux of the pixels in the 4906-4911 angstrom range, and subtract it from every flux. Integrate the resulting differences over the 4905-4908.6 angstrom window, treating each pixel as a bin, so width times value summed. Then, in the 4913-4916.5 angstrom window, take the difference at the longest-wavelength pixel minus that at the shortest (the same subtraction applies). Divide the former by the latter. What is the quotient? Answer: -1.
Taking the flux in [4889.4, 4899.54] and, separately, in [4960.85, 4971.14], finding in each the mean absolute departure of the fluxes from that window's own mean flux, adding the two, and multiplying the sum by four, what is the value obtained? 4.3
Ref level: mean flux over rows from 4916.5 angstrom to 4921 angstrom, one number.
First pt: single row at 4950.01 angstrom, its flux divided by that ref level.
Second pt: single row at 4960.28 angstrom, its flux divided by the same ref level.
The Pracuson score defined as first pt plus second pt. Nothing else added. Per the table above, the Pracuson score 1.89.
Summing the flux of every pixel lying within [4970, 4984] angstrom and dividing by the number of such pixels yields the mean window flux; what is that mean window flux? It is 3.23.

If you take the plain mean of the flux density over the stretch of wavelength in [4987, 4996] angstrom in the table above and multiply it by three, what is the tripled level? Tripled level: 9.5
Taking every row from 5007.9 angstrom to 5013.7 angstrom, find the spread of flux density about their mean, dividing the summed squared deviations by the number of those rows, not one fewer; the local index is 0.50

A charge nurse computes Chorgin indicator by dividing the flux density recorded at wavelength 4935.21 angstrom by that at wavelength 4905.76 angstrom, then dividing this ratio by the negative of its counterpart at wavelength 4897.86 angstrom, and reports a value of -0.28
